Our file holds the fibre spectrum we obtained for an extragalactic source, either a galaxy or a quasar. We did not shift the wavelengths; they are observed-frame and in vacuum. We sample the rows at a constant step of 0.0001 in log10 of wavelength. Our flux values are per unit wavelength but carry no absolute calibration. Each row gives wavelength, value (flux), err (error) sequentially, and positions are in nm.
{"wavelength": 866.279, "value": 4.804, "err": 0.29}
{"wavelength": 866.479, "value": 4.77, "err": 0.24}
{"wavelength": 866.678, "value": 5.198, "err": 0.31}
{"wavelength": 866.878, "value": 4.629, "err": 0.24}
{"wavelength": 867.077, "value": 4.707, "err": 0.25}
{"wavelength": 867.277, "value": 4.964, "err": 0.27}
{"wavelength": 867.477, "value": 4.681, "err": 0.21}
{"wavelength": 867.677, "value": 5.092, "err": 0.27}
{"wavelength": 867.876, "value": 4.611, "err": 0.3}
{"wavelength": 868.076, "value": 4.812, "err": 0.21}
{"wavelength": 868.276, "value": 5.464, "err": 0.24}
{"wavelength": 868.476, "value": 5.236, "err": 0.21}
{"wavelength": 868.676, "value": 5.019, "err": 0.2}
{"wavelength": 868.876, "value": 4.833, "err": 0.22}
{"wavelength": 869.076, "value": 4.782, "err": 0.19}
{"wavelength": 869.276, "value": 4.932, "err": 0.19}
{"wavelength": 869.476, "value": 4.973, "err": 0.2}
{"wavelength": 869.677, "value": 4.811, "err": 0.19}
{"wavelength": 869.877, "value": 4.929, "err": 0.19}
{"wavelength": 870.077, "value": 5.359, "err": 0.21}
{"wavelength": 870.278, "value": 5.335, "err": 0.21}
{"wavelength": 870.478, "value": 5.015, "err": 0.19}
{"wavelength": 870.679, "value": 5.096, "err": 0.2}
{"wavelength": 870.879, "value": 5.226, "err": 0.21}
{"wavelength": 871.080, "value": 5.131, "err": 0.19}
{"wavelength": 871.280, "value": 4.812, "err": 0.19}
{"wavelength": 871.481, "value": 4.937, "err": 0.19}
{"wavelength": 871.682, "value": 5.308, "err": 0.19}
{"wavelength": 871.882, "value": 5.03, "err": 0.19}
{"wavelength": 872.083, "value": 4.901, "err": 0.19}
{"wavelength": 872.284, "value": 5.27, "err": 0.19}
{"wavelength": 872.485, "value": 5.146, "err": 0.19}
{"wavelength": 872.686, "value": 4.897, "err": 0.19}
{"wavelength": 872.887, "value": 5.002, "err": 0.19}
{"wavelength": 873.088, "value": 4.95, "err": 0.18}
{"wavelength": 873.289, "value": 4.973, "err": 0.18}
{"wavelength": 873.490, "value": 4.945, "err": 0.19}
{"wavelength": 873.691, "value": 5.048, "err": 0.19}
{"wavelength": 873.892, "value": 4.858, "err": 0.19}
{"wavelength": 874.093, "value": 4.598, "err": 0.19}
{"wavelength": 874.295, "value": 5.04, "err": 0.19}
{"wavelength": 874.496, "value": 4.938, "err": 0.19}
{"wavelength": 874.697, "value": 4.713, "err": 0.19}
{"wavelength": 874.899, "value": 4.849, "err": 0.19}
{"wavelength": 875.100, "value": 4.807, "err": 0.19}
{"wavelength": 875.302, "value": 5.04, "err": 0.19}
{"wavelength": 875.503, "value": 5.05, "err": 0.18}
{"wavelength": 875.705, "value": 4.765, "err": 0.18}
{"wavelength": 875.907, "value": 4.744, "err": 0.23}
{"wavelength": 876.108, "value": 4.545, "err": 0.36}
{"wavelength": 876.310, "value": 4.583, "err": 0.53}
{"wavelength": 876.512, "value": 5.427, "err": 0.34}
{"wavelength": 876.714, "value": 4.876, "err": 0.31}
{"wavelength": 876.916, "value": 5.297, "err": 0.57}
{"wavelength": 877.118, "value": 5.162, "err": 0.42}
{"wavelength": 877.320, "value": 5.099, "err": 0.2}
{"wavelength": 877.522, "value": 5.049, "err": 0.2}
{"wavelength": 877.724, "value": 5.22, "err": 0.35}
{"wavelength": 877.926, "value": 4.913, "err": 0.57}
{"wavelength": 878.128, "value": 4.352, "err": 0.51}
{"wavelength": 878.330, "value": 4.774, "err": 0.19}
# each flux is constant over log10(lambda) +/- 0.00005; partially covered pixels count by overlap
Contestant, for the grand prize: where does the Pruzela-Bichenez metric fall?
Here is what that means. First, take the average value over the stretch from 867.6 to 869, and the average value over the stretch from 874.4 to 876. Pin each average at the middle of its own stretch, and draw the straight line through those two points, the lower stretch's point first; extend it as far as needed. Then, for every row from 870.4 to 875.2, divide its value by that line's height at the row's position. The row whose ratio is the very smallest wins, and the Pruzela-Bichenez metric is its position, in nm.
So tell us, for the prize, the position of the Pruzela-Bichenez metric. 874.093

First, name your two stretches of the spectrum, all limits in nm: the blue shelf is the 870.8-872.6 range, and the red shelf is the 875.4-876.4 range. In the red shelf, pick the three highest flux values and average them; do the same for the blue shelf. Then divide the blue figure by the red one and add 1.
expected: 2.09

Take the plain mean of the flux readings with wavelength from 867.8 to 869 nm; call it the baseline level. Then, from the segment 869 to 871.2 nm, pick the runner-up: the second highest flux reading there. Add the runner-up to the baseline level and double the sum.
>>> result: 20.7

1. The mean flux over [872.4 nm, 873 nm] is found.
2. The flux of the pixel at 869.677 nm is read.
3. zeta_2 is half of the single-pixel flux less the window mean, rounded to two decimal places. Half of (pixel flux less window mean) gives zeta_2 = -0.10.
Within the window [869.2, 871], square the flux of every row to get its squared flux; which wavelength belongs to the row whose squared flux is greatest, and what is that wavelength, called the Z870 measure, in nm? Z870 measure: 870.077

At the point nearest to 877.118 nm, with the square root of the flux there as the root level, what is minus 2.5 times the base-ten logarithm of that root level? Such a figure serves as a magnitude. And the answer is -0.891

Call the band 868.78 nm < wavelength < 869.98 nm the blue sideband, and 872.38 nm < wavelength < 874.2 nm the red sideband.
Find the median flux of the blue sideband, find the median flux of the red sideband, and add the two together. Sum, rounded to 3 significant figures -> 9.83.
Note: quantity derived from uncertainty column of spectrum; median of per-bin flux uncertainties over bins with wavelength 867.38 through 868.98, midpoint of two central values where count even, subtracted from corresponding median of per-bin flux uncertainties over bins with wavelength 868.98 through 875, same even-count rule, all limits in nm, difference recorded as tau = -0.025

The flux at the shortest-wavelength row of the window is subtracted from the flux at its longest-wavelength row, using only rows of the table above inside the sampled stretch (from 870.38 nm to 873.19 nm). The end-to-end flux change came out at -0.1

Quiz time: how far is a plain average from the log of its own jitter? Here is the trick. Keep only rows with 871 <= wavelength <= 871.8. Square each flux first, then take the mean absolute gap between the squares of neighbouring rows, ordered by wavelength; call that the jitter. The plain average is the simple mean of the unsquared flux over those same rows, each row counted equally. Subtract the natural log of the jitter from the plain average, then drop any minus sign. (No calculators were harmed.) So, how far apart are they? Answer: 4.0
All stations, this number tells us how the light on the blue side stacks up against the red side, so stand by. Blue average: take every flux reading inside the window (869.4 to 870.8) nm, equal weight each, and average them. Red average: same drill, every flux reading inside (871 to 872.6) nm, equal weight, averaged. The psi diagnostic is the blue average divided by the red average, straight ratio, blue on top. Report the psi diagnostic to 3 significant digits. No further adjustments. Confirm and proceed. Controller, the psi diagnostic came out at 1.00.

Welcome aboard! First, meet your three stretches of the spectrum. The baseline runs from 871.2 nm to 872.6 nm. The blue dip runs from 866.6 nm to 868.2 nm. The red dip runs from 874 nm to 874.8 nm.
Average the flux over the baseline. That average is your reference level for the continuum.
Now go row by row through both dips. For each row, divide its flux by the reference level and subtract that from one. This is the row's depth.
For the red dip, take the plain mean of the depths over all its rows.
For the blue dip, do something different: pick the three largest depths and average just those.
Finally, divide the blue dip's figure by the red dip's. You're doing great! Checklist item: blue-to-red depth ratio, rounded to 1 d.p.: 1.8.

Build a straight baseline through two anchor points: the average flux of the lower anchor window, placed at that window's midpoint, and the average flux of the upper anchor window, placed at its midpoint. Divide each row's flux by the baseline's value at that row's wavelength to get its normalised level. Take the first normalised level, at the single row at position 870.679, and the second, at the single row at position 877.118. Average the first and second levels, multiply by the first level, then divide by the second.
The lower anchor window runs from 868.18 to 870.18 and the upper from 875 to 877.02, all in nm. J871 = 1.00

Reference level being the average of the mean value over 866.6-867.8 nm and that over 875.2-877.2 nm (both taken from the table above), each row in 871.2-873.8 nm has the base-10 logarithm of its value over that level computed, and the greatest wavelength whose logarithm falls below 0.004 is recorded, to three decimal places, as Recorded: 873.490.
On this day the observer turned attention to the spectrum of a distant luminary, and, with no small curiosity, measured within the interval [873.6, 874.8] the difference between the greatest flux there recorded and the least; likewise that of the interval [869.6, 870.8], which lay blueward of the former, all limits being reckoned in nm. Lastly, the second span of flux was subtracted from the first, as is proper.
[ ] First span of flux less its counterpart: -0.10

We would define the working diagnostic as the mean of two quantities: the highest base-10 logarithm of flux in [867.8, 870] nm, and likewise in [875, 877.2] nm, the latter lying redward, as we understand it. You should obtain 0.736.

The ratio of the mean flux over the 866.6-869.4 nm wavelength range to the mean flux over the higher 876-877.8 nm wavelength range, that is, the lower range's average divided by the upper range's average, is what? 0.98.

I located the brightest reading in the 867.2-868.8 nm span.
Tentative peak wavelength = 868.276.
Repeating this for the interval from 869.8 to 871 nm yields 870.077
